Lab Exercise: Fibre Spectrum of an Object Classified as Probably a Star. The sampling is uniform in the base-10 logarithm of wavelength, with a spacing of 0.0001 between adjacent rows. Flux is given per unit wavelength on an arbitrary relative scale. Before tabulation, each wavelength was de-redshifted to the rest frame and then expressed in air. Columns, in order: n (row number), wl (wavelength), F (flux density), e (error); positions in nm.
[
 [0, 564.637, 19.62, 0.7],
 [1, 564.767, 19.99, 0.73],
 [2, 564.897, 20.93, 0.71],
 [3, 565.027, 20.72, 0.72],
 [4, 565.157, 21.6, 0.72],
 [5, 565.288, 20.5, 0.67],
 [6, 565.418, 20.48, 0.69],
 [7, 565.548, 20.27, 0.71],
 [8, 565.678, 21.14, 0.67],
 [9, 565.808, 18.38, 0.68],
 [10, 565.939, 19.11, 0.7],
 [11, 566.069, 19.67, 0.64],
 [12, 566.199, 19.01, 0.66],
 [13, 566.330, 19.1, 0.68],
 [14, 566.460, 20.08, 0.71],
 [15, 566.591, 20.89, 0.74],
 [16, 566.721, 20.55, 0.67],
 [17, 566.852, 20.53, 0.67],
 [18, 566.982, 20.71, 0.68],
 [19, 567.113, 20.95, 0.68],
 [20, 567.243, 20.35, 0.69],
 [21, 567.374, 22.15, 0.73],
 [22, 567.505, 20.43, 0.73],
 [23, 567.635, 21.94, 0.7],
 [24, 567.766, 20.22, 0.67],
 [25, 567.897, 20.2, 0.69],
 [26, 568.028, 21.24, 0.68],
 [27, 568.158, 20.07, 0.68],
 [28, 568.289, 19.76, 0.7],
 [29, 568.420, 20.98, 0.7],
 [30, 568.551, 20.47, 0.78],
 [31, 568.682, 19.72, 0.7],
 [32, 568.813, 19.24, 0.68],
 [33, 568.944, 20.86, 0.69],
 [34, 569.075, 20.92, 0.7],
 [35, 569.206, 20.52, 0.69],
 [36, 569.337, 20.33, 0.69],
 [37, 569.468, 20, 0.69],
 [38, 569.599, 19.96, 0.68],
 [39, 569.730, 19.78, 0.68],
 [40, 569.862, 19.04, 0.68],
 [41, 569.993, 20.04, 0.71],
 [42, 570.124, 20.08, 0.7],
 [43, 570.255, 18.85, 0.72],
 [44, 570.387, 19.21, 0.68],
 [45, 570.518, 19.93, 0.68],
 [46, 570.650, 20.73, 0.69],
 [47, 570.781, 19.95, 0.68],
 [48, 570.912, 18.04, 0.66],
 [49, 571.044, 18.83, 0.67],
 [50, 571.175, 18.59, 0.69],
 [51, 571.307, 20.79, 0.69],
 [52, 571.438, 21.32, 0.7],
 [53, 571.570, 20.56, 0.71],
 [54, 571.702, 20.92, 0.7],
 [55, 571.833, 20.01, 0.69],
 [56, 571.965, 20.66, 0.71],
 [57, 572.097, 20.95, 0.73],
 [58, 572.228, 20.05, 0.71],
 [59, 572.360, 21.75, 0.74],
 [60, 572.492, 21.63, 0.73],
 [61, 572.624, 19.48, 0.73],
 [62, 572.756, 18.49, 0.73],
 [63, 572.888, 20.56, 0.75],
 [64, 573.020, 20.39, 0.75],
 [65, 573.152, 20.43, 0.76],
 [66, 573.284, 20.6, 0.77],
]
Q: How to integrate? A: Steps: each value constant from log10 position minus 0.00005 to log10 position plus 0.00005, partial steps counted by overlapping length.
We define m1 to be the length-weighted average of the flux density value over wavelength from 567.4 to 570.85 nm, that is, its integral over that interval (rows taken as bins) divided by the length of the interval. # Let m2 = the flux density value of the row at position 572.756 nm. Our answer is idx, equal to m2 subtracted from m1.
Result 1.7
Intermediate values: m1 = 20.2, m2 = 18.49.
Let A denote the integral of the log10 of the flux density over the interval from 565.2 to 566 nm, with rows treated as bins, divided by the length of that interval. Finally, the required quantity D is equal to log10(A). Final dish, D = 0.114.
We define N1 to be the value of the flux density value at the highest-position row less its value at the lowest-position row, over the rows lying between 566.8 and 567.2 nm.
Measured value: 0.42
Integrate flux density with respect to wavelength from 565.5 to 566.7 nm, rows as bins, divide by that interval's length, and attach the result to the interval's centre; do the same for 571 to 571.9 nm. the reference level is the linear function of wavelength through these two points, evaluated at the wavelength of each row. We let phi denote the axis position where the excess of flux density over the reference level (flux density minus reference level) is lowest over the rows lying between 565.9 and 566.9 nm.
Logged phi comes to 566.199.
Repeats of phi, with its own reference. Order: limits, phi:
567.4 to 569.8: 568.813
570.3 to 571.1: 570.912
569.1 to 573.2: 570.912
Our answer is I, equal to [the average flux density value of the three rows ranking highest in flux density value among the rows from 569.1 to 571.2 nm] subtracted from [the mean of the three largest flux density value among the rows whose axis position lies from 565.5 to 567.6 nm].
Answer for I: 0.89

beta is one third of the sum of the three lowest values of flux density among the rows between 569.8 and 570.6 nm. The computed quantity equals 19.0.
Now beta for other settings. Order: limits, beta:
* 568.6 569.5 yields 19.7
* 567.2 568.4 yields 20.0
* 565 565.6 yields 20.4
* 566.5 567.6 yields 20.4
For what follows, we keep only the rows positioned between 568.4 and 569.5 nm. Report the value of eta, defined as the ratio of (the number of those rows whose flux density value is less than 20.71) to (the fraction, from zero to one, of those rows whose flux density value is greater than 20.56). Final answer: 18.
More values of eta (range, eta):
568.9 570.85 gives 60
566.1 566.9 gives 30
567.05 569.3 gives 24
